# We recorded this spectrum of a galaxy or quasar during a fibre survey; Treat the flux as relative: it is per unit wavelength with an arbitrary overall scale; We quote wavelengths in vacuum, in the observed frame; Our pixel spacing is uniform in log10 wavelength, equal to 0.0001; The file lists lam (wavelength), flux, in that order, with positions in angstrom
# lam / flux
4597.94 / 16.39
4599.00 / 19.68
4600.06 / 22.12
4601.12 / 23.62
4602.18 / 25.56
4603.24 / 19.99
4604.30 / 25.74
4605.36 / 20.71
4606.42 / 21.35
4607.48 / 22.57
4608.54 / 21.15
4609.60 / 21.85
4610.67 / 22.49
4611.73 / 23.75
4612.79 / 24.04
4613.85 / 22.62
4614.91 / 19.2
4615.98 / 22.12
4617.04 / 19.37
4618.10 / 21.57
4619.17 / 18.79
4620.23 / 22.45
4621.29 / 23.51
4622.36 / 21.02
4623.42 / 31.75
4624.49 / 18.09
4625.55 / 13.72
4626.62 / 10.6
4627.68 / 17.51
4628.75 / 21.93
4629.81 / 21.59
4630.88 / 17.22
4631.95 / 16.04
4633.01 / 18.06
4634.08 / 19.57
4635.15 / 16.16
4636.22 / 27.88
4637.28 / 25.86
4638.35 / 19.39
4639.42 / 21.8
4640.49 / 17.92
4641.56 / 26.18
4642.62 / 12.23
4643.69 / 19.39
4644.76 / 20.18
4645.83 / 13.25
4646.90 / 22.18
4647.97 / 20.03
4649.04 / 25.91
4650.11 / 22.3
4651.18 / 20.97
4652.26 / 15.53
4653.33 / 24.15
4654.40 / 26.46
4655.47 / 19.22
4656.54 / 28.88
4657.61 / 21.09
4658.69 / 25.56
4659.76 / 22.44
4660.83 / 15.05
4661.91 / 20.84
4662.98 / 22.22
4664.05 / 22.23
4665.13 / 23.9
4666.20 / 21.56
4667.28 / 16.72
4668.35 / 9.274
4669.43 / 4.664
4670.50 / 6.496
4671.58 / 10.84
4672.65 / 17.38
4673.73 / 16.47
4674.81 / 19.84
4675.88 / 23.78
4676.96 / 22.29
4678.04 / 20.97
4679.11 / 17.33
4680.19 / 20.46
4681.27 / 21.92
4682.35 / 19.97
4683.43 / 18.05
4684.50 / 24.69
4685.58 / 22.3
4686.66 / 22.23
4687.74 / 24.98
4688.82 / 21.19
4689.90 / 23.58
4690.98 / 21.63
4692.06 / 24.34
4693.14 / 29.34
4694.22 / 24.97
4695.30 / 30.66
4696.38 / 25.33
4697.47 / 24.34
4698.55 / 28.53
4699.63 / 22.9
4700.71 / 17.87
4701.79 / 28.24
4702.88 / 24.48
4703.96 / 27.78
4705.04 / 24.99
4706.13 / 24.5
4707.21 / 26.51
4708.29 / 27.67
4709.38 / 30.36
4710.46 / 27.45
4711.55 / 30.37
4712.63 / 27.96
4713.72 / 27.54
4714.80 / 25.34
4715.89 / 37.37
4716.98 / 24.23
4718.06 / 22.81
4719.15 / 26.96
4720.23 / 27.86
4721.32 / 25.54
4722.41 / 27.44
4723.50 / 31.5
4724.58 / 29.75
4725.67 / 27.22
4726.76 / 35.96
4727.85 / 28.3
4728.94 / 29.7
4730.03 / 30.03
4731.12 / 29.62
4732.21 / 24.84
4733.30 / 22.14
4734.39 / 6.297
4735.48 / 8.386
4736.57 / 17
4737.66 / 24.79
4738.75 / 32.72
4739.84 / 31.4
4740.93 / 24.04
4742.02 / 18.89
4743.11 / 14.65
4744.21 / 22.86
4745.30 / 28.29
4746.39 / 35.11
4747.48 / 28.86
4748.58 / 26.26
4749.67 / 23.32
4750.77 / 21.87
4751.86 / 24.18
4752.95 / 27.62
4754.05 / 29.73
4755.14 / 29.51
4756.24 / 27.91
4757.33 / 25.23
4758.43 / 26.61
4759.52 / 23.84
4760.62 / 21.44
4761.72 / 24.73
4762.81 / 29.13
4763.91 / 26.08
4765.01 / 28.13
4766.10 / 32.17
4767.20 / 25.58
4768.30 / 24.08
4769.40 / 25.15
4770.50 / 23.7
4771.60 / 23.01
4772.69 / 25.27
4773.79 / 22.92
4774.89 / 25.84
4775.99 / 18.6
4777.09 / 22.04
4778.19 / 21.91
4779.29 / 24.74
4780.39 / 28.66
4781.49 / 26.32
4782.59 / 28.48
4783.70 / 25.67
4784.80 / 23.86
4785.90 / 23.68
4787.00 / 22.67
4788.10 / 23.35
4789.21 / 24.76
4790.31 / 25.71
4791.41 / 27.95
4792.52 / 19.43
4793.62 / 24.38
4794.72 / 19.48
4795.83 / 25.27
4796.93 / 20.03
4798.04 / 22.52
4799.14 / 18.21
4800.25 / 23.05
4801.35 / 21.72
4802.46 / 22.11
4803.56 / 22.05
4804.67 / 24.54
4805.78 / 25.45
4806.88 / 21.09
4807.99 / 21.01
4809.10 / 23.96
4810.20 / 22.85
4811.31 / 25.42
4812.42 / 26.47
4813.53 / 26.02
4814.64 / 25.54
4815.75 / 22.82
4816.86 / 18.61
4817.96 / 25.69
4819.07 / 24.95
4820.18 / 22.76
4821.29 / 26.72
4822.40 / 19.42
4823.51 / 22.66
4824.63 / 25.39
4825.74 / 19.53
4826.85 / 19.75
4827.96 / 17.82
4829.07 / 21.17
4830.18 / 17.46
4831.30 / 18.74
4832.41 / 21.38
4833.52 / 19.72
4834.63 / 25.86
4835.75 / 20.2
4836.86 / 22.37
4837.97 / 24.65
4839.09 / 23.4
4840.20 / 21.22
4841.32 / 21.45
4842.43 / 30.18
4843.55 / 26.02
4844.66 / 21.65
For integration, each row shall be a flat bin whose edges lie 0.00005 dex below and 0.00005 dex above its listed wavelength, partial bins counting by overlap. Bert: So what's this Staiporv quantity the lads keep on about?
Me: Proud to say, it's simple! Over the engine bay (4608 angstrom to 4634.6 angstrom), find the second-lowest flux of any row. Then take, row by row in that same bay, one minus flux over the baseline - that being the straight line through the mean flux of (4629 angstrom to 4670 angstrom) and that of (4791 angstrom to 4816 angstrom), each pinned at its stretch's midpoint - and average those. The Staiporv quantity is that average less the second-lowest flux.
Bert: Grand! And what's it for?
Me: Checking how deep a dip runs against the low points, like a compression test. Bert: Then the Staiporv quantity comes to -14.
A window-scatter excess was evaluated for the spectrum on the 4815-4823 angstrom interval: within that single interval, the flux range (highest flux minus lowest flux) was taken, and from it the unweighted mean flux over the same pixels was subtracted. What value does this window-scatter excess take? -15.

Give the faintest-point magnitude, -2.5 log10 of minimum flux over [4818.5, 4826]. -3.22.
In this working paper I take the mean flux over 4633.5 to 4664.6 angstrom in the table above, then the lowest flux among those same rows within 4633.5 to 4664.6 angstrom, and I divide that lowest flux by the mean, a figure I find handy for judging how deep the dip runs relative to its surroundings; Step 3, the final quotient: 0.58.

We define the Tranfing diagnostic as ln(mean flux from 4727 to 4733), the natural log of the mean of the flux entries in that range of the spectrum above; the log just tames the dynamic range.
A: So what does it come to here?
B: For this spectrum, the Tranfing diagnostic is 3.35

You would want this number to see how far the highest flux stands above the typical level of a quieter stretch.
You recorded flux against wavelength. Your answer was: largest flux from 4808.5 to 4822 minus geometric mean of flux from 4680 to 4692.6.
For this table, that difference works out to 4.7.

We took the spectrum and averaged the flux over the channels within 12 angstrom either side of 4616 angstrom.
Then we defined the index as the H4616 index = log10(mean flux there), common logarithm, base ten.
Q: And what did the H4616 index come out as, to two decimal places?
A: 1.32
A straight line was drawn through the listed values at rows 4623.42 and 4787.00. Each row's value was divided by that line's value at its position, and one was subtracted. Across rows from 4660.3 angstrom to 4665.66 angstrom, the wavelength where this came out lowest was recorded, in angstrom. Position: 4660.83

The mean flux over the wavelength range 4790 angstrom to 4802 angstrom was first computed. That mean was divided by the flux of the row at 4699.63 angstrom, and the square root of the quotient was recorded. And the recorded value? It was 0.99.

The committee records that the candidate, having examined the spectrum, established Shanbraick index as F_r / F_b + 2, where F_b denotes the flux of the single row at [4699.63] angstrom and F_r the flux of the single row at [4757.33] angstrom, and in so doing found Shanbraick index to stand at 3.1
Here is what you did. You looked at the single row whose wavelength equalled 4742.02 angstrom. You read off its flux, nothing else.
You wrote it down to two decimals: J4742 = 18.89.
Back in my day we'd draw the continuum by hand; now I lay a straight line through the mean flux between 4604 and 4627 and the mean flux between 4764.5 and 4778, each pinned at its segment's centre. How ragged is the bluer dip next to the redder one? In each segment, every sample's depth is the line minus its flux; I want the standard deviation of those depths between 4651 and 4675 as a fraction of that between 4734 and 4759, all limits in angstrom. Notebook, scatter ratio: 0.9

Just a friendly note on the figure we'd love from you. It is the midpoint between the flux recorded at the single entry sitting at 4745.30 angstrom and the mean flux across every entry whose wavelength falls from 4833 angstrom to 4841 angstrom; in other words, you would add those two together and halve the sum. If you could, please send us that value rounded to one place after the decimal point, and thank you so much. 25.4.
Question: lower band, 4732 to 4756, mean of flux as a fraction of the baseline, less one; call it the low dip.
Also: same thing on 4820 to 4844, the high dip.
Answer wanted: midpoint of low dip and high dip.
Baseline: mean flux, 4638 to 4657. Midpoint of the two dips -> 0.10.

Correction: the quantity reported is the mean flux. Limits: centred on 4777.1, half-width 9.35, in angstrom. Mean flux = 24.3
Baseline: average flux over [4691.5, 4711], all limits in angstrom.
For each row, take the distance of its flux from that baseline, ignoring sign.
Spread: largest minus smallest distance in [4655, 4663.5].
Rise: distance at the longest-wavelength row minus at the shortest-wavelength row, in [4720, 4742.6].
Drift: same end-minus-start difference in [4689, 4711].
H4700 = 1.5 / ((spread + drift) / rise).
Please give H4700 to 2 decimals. 0.89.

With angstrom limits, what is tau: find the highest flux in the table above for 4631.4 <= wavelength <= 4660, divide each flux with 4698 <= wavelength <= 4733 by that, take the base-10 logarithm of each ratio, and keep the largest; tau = 0.11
